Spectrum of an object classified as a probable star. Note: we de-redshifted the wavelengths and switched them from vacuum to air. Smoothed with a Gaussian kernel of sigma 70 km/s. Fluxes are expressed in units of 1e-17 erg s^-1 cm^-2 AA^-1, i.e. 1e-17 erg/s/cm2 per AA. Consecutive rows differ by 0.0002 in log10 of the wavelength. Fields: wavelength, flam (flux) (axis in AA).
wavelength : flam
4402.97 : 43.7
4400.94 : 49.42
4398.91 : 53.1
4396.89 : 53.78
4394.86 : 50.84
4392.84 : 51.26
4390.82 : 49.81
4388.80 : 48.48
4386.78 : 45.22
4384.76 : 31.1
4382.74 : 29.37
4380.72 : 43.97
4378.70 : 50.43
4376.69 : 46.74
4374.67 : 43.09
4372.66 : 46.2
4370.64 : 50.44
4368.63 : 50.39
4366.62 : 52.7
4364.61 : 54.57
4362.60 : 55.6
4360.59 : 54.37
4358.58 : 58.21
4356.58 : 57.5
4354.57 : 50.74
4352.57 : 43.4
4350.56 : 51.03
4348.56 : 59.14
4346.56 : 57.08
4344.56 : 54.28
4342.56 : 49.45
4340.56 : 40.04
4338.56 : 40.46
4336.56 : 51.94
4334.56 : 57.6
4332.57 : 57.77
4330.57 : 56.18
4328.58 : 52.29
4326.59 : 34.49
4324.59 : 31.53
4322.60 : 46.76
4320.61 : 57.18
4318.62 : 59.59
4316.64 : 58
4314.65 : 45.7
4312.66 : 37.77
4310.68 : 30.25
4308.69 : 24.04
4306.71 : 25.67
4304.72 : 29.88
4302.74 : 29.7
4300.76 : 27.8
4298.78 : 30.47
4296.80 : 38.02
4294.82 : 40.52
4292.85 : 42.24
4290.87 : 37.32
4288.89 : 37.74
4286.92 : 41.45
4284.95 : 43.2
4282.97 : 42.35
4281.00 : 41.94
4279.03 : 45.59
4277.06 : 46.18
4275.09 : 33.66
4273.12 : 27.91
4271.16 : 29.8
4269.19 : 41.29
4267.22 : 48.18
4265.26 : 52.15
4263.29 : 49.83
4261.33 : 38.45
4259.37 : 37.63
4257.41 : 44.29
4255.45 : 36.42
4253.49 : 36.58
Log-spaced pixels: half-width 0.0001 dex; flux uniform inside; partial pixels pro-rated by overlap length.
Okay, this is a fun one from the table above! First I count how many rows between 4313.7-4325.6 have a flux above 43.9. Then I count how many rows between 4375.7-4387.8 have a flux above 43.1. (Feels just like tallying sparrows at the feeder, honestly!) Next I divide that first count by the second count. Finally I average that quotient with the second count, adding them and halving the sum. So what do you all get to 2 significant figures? 2.6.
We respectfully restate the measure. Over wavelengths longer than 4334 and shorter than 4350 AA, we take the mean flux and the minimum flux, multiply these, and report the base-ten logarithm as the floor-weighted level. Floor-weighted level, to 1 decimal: 3.3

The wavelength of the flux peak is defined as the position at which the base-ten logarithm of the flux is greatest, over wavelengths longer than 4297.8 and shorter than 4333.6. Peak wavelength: 4318.62 AA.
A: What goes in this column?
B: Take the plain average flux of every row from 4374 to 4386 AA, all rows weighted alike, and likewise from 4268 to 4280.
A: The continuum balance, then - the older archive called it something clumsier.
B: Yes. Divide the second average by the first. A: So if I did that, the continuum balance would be 0.92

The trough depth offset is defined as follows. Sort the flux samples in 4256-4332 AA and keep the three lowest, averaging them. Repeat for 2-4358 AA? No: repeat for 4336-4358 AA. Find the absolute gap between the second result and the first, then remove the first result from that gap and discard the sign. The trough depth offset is 10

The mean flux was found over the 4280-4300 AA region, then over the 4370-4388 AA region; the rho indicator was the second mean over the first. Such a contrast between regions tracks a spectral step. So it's 1.09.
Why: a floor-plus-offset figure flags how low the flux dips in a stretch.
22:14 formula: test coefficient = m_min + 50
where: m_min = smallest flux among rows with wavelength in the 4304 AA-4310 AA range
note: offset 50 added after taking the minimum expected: 74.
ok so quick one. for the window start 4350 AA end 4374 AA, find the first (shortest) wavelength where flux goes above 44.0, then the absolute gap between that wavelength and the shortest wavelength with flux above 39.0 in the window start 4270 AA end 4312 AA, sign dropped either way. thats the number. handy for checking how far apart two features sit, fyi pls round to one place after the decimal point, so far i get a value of 73.5 AA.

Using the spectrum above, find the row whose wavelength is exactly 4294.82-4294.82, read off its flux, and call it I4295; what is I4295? 40.52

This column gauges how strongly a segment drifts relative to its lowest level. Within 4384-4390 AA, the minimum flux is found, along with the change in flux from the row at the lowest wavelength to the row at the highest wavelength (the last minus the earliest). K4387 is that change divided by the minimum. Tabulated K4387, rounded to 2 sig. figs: 0.56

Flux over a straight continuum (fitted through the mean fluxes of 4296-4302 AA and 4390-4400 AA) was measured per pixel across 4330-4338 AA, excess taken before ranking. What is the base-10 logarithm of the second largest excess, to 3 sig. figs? 1.26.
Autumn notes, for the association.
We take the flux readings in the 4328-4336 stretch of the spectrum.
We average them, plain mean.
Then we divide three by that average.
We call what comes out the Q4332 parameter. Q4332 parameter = 0.054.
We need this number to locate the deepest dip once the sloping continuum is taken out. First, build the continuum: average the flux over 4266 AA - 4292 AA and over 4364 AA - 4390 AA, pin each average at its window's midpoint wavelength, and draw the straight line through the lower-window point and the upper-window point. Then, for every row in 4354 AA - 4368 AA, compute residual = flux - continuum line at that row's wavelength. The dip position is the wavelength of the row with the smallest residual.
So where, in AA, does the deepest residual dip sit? 4354.57 AA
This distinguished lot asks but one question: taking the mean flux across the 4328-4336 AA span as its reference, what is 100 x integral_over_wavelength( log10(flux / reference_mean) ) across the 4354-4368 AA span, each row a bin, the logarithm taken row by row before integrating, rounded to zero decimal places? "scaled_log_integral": -13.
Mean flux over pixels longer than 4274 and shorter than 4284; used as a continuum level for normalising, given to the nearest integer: 42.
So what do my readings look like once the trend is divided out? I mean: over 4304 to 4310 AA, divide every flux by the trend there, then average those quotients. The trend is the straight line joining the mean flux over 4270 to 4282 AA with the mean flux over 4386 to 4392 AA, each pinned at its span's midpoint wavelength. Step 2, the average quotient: 0.66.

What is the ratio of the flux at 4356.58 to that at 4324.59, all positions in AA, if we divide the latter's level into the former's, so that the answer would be 1.82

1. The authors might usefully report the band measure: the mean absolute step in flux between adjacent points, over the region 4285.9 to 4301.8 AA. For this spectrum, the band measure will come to 3.4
